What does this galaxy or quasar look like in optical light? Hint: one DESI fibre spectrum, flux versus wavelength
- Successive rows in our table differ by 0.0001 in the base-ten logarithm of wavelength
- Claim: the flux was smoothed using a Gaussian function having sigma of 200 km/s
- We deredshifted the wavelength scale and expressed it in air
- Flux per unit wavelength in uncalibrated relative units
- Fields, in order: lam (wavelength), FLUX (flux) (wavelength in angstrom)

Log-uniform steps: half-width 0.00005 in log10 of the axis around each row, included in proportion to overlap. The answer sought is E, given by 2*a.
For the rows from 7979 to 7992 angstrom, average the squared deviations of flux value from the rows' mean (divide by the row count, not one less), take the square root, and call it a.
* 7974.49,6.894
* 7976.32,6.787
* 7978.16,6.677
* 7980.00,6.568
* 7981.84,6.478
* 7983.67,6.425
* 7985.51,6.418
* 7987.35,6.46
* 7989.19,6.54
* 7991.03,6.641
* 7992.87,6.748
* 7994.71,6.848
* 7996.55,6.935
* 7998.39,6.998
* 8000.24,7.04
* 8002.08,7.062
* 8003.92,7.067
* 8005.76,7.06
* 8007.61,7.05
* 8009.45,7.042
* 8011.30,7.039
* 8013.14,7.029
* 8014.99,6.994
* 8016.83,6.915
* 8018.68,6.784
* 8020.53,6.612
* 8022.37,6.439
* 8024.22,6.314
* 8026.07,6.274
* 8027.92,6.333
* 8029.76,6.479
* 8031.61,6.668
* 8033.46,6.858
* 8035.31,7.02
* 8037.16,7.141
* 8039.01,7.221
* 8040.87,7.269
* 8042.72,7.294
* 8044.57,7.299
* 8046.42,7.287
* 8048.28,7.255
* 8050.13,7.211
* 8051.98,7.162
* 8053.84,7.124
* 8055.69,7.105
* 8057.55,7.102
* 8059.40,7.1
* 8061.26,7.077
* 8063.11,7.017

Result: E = 0.2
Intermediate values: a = 0.08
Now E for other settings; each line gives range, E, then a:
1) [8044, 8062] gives 0.2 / 0.08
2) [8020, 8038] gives 0.6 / 0.29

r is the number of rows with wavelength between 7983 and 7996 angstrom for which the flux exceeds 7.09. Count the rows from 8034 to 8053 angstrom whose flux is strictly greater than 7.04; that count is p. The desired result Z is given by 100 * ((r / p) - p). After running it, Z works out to -900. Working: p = 9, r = 0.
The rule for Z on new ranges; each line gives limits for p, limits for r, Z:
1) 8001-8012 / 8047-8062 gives -360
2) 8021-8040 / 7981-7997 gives -200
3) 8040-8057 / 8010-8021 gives -900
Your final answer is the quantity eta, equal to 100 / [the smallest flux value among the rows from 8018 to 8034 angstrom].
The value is 15.9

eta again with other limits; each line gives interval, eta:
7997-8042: 15.9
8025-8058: 15.9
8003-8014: 14.2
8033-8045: 14.6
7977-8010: 15.6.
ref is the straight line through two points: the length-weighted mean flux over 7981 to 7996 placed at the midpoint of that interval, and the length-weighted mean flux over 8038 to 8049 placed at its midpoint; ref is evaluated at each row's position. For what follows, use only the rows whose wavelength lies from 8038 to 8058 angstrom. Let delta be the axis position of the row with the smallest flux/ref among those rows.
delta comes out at 8057.55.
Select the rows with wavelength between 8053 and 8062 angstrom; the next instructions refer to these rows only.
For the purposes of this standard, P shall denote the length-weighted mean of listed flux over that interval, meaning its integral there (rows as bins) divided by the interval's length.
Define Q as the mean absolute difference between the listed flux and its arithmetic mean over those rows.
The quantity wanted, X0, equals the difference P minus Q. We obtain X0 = 7.1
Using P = 7.10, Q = 0.01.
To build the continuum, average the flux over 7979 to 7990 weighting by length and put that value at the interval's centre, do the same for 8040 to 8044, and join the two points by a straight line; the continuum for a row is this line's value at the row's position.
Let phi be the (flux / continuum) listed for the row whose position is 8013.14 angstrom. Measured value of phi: 1.02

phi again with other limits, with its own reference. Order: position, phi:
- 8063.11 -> 0.92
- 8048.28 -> 0.98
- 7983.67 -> 0.99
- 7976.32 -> 1.07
